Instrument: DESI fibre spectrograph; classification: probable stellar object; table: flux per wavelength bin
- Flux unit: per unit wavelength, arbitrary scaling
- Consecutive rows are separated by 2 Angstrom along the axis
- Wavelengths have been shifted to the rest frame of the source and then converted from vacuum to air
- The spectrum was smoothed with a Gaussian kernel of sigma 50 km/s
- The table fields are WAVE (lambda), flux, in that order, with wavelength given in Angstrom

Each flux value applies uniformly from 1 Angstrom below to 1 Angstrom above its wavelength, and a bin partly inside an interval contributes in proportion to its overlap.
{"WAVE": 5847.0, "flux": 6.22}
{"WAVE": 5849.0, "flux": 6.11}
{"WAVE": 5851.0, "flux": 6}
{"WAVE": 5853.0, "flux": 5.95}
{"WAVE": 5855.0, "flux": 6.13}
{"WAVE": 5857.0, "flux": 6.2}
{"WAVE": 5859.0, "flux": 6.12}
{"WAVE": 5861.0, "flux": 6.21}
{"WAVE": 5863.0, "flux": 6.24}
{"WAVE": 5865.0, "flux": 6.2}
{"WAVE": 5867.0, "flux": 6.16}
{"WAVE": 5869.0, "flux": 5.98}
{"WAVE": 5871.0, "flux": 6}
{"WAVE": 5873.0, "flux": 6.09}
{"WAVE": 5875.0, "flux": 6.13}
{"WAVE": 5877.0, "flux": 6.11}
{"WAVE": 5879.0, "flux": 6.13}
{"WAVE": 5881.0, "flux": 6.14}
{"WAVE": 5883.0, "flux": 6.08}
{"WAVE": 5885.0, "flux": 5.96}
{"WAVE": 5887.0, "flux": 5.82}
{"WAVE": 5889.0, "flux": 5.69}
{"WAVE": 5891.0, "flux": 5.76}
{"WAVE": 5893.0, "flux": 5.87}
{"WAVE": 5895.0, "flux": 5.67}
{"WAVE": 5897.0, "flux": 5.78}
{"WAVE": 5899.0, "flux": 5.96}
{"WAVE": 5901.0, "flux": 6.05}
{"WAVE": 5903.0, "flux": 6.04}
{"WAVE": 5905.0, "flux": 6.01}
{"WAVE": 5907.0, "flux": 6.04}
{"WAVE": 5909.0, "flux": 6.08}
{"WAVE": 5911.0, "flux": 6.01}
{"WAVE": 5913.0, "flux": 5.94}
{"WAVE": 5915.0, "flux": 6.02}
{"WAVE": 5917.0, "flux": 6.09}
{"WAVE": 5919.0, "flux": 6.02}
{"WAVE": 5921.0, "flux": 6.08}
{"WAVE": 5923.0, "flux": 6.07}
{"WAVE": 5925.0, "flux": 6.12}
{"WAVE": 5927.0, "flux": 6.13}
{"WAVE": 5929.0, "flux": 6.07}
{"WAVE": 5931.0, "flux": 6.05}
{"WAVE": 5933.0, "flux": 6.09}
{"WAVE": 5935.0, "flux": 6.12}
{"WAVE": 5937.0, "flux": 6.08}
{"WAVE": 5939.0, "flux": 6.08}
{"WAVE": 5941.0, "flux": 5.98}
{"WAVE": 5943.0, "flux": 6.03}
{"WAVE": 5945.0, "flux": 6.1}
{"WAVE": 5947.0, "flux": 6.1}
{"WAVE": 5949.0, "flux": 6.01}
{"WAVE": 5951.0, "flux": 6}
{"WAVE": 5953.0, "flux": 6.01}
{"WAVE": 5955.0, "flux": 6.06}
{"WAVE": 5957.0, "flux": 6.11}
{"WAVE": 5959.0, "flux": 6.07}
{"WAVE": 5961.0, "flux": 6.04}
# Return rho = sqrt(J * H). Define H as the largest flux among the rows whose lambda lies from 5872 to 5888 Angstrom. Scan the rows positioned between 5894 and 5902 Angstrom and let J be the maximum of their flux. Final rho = 6.09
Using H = 6.14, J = 6.05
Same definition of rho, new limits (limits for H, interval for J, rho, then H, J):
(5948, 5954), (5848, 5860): 6.10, 6.01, 6.2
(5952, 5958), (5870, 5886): 6.12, 6.11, 6.14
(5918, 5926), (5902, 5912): 6.10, 6.12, 6.08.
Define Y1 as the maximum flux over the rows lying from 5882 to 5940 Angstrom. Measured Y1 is 6.13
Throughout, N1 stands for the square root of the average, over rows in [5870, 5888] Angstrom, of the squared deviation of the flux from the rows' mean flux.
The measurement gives 0.100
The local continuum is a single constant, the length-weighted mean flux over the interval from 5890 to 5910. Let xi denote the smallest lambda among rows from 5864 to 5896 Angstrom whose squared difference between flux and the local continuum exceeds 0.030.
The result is 5865.0 Angstrom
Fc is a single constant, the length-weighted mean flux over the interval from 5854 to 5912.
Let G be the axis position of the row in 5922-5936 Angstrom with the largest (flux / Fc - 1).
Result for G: 5927.0 Angstrom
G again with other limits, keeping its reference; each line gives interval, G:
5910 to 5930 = 5927.0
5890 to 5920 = 5917.0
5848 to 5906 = 5863.0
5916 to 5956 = 5927.0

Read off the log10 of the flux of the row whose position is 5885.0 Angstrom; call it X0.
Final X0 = 0.775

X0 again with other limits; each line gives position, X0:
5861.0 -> 0.793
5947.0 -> 0.785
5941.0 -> 0.777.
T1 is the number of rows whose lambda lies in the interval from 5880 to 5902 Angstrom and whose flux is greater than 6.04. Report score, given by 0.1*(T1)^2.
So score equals 1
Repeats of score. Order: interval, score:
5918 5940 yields 10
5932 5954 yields 4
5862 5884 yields 8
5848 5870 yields 6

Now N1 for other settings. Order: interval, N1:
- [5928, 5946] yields 0.039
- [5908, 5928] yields 0.055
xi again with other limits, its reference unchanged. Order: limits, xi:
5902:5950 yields 5925.0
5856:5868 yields 5857.0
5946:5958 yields 5947.0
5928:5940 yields 5935.0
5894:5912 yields 5895.0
